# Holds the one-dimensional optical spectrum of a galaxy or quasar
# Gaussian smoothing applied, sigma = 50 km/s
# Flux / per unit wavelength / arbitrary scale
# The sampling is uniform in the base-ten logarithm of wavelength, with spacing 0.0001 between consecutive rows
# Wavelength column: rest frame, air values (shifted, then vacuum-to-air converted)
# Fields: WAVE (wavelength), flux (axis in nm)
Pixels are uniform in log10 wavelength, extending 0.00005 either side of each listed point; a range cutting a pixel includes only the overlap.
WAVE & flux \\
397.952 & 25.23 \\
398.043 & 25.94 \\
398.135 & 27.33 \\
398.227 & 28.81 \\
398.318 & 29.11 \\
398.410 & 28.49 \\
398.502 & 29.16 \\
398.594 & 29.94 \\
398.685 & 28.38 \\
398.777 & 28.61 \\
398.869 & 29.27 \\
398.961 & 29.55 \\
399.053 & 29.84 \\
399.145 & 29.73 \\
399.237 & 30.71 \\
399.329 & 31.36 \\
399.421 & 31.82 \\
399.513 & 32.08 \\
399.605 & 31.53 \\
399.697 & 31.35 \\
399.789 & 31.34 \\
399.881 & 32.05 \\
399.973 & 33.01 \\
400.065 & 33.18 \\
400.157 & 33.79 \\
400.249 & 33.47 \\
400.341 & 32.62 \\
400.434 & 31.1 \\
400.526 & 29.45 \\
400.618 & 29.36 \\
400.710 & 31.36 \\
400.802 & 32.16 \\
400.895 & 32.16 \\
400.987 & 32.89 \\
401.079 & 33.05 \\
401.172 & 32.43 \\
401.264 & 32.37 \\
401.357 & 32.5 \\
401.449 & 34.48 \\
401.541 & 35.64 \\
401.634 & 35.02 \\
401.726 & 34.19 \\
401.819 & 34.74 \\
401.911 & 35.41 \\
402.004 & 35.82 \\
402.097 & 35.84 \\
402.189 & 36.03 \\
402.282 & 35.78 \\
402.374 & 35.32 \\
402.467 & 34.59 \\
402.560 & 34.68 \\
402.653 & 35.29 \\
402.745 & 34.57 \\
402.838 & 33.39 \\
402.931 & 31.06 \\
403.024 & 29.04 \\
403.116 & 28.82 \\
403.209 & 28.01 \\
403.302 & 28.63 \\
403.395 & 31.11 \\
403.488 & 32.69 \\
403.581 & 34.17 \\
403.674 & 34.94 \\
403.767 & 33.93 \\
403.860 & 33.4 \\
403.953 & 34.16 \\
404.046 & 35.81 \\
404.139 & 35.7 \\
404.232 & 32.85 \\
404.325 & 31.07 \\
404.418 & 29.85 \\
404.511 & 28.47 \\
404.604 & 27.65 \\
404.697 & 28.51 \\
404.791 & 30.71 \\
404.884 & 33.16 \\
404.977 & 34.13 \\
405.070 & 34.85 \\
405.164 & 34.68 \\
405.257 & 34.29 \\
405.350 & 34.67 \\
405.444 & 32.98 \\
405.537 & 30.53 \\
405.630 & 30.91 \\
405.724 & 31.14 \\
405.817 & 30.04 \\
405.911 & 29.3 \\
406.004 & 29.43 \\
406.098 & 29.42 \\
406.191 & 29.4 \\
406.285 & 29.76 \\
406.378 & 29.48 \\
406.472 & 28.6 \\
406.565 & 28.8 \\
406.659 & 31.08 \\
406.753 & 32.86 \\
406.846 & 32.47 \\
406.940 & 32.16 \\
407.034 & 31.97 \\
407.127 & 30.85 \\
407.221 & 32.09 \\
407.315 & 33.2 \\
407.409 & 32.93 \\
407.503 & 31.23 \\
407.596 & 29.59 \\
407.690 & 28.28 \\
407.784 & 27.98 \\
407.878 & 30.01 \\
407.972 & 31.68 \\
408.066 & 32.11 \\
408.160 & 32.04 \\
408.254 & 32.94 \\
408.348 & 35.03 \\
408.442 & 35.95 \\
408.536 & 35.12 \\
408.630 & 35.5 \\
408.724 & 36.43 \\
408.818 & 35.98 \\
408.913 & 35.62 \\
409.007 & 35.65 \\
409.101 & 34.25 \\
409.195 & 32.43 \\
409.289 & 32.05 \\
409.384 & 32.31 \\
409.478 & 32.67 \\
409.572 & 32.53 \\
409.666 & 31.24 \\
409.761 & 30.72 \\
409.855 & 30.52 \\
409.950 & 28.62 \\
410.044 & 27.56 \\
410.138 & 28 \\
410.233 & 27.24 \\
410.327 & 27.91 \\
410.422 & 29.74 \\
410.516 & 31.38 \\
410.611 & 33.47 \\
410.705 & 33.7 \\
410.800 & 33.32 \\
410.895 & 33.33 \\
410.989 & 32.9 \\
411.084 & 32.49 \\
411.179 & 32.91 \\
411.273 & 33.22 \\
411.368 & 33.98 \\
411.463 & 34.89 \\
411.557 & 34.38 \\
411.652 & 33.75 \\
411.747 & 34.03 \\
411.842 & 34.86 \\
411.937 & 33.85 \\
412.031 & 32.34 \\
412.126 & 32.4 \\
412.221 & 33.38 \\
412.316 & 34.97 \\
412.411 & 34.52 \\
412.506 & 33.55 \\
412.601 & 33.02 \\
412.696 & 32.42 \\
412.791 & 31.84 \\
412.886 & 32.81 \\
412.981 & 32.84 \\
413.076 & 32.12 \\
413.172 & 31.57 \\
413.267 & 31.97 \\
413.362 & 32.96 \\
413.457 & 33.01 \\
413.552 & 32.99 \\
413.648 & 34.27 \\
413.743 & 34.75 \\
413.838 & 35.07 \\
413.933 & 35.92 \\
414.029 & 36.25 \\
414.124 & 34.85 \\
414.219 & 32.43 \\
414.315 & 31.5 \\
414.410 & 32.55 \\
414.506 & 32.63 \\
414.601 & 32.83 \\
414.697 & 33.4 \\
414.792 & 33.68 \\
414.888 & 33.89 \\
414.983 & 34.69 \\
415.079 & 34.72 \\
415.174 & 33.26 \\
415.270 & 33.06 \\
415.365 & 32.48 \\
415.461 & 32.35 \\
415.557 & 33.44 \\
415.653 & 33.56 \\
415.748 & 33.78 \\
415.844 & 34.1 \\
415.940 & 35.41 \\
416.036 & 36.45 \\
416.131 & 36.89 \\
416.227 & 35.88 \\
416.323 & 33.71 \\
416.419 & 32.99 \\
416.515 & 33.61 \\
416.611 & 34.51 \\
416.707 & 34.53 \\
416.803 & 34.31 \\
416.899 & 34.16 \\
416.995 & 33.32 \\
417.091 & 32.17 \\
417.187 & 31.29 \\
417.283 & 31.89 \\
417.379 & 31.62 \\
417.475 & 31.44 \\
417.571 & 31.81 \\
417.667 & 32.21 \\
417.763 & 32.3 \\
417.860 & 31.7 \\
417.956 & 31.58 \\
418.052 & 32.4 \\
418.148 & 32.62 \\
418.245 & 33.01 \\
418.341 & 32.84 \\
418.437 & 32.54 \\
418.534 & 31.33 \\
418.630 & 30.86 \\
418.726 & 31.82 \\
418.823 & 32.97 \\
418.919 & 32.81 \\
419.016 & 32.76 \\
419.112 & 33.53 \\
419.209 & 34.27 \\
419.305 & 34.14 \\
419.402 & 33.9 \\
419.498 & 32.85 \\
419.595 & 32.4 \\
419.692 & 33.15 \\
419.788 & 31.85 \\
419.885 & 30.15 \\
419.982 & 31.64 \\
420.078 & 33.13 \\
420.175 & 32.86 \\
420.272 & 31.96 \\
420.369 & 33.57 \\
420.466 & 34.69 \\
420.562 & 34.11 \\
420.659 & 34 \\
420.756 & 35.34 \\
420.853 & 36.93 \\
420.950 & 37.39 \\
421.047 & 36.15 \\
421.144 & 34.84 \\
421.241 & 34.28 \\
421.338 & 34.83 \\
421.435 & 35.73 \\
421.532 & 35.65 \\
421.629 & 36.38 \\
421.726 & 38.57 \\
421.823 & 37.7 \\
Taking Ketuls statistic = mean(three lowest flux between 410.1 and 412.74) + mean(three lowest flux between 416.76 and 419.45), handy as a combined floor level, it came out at 59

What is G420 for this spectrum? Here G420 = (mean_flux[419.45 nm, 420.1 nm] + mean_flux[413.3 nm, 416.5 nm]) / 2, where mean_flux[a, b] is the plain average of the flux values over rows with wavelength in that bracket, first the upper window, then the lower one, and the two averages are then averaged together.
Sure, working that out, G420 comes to 33.0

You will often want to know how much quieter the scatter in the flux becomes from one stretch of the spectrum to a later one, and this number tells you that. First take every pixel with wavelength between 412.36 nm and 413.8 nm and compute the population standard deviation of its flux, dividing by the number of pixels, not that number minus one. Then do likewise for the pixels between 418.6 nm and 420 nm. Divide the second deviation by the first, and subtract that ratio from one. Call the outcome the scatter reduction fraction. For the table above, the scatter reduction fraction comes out -0.2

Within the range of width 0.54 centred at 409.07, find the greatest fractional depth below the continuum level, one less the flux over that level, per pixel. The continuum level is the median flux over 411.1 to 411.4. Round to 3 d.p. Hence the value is 0.035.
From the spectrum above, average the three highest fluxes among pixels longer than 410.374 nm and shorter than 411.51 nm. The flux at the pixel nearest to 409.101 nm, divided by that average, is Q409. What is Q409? 1.00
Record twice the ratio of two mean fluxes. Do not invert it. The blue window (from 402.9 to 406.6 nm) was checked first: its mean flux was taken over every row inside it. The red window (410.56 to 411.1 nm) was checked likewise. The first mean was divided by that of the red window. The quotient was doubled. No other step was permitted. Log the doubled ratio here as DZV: 1.89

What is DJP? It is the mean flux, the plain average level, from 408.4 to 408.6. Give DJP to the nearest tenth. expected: 35.5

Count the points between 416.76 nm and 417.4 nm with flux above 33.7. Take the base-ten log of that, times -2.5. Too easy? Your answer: -0.8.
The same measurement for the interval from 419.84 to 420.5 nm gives 0.0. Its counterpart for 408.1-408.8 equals -1.7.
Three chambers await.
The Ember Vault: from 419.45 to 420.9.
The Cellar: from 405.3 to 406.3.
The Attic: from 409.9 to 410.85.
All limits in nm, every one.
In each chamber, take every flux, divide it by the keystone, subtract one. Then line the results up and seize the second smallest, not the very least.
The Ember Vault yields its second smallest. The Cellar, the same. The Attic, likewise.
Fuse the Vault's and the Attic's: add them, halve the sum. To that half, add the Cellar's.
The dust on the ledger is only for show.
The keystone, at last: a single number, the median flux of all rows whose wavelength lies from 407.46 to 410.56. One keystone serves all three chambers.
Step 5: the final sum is -0.159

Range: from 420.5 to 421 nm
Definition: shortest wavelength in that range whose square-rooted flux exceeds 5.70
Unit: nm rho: 420.562 nm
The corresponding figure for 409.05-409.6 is 409.101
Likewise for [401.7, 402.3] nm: 401.726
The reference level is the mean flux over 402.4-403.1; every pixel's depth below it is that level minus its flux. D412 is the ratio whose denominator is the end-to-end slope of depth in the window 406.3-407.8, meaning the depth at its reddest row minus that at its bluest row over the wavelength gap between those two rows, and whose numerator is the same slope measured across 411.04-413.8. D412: -0.8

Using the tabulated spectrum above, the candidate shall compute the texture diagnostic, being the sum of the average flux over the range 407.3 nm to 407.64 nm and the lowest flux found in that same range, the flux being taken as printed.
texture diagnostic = 61.3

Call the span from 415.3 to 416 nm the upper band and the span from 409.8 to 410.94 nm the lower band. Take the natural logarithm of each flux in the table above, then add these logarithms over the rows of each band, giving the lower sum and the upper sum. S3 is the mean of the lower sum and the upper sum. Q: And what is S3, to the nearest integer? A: 33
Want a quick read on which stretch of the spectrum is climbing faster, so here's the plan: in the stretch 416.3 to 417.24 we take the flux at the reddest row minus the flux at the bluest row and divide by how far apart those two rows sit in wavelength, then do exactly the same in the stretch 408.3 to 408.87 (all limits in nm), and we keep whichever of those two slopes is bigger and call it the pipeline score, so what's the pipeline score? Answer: 2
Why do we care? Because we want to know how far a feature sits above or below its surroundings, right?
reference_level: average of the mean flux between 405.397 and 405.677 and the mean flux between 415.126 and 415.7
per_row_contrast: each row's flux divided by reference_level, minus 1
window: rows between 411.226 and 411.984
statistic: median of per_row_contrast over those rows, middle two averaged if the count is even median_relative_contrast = 0.05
